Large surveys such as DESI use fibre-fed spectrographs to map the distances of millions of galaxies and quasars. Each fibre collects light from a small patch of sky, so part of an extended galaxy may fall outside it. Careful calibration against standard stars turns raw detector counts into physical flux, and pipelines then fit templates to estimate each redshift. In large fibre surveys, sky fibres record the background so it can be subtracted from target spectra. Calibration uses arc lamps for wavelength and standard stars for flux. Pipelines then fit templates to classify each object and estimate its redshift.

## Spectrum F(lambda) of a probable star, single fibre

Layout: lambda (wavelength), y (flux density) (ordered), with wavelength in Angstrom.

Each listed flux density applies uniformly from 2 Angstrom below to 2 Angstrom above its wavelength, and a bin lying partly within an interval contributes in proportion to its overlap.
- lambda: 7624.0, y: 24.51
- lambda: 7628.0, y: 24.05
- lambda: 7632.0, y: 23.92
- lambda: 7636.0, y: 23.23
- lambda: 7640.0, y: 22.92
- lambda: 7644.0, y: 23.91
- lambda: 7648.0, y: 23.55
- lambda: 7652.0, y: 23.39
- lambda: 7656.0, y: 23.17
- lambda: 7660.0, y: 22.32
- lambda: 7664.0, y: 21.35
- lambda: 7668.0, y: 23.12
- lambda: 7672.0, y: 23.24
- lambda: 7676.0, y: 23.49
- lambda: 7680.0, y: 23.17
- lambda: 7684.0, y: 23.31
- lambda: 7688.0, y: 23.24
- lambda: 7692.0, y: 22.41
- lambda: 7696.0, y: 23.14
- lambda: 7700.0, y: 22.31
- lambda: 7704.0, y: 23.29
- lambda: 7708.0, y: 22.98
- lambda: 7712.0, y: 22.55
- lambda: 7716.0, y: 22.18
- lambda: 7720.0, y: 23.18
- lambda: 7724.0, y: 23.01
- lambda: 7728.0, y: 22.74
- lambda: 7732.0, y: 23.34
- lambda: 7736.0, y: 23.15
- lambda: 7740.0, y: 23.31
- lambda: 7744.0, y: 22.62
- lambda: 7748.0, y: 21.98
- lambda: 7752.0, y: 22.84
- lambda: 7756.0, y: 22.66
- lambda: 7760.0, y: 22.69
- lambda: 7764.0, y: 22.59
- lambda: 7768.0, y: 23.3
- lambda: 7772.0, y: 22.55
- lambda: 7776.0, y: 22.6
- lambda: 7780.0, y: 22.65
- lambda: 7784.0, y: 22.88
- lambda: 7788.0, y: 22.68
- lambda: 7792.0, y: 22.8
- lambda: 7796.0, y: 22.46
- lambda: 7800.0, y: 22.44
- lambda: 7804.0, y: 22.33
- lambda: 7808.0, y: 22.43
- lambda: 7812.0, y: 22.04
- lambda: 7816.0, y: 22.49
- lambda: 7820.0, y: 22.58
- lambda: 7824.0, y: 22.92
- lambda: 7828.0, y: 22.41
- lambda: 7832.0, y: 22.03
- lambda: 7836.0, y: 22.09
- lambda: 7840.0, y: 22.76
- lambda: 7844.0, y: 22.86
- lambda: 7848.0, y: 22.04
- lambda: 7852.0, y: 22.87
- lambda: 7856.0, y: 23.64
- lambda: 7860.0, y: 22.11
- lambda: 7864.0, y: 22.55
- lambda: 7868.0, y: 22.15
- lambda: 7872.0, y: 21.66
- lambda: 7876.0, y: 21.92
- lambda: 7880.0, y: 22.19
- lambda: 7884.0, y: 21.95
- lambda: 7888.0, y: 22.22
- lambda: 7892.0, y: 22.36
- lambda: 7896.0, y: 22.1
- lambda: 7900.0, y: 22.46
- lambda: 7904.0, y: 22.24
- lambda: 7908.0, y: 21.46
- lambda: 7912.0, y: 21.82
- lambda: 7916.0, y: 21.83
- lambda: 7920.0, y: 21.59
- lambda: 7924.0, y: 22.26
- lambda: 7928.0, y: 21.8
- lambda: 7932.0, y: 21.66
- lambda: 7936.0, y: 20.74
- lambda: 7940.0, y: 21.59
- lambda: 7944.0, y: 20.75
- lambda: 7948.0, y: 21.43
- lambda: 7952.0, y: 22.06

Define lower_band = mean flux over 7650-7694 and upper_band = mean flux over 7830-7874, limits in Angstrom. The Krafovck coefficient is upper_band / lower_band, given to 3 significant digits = 0.978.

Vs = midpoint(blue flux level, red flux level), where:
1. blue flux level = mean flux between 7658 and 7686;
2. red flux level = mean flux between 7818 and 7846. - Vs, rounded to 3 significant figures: 22.7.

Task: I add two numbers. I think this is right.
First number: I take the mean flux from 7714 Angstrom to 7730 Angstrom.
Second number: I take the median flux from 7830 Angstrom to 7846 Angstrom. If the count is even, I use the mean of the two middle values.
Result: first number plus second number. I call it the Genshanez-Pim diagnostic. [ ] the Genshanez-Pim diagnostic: 45.2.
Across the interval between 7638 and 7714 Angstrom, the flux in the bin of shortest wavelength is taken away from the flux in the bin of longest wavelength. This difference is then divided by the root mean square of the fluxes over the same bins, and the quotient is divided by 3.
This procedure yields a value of -0.0054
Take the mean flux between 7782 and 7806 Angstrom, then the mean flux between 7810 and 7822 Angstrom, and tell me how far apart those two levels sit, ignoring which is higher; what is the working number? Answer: 0.2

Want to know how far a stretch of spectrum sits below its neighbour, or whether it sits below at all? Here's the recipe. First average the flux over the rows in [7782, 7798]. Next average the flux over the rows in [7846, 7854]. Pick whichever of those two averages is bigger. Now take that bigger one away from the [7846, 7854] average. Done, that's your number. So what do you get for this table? -0.25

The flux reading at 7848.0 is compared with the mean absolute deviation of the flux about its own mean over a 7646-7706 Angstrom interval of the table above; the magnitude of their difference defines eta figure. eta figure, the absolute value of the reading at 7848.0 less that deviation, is 21.6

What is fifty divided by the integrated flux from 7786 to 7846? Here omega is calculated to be 0.0371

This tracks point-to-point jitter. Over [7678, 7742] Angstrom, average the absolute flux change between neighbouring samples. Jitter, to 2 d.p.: 0.47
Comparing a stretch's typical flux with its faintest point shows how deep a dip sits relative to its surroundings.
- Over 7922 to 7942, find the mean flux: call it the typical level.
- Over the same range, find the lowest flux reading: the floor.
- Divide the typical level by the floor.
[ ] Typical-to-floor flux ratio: 1.04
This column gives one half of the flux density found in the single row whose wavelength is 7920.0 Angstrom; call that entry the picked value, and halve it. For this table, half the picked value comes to 10.8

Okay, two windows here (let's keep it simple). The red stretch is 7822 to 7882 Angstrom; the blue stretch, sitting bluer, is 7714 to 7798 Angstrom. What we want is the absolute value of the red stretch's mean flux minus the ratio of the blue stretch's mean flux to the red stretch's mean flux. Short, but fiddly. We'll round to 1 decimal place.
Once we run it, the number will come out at 21.4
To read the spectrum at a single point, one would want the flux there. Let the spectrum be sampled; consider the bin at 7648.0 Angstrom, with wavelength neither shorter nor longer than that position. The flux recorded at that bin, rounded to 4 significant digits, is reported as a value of 23.55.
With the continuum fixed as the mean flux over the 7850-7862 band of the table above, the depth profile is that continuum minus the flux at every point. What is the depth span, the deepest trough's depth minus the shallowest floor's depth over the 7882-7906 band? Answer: 0.51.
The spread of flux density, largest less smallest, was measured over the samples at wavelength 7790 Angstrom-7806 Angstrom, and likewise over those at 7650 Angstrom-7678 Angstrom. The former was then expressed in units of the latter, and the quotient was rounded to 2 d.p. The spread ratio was 0.22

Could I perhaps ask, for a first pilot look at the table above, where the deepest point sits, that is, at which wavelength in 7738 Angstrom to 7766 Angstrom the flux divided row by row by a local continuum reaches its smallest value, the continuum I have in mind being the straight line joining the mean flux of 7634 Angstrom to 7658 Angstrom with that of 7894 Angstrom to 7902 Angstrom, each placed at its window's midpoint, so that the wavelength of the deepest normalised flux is 7748.0 Angstrom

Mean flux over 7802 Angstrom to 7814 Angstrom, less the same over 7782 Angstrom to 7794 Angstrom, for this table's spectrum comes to -0.5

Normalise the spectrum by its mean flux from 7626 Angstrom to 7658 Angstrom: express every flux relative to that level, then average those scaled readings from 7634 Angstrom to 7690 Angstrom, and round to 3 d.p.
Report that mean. 0.982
